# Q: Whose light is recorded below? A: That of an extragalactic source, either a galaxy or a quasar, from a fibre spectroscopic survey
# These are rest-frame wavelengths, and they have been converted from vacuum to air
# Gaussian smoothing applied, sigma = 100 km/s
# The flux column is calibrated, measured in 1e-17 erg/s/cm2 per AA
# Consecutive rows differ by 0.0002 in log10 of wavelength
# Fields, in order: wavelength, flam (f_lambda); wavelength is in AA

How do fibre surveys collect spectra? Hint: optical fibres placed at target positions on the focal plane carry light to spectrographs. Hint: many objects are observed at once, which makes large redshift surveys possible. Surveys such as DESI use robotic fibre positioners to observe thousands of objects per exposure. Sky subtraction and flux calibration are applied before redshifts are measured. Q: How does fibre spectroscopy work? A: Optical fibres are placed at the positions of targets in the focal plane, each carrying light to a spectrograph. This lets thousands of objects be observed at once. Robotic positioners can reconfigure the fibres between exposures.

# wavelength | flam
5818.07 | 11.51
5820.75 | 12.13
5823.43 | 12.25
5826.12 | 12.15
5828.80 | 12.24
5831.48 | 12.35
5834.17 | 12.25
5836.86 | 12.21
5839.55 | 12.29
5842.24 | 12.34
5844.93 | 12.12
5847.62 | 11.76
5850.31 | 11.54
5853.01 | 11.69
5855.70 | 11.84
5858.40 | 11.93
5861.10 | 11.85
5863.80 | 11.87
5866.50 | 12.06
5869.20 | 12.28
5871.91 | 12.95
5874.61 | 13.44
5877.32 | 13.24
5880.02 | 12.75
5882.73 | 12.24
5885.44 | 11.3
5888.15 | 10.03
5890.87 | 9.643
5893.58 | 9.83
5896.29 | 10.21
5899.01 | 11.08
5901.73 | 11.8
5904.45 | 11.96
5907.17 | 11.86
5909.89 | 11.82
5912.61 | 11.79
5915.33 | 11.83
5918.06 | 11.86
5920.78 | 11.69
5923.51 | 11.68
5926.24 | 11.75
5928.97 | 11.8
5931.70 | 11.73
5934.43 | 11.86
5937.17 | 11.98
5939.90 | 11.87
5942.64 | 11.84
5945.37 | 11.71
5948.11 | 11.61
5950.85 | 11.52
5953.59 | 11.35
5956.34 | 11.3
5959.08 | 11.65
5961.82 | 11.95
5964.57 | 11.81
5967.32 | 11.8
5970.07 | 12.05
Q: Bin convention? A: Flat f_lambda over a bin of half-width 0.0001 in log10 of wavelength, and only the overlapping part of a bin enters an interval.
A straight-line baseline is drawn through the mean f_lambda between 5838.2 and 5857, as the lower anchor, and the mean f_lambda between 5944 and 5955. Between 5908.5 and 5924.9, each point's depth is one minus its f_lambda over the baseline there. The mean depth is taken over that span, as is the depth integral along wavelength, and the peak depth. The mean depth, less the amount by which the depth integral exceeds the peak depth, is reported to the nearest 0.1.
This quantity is 0.1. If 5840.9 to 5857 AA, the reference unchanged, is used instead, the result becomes 0.0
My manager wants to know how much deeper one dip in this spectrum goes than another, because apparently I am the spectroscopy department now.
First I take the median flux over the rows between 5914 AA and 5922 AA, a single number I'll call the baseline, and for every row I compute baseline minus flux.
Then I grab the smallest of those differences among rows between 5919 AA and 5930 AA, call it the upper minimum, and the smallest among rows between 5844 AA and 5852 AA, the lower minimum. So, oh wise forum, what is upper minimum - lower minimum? 0.32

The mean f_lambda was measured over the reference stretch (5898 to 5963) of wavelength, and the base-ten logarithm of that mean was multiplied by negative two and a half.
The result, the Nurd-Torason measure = -2.67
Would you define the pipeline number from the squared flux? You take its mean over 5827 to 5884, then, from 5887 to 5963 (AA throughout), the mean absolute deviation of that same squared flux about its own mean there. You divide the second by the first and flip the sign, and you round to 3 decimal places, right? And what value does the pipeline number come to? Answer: -0.071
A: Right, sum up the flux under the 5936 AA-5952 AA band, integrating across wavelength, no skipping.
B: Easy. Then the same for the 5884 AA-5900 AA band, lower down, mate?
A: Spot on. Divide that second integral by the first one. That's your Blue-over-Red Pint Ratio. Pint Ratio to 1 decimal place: 0.9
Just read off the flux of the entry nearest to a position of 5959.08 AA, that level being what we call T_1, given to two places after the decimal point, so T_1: 11.65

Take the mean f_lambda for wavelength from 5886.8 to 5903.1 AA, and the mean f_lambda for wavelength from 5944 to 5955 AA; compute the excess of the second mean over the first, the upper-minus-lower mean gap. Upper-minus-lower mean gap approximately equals 1.1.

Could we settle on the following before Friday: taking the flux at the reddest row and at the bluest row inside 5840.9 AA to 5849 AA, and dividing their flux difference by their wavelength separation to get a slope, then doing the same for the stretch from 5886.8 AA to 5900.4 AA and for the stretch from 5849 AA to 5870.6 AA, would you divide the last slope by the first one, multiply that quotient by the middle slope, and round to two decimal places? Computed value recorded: -0.04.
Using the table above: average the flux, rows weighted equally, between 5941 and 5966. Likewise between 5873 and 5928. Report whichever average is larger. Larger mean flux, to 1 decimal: 11.6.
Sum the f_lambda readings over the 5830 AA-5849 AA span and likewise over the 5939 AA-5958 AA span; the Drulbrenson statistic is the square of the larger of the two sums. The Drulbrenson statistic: 7280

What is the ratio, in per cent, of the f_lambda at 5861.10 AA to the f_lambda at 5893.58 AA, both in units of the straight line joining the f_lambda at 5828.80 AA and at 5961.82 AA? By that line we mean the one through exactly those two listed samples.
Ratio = 120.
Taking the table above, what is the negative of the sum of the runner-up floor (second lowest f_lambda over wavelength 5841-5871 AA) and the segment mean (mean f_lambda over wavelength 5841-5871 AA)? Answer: -23.6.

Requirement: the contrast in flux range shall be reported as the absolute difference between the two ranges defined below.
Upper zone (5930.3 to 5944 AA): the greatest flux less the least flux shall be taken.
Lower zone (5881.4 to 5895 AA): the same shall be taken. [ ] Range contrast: 2.3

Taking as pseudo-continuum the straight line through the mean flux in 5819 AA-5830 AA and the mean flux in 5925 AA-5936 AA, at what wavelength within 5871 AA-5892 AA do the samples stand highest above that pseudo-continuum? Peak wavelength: 5874.61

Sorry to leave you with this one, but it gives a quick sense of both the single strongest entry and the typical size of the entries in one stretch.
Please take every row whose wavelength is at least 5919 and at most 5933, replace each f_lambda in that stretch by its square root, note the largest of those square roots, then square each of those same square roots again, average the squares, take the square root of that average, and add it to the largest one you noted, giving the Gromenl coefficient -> 6.86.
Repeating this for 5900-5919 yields 6.90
